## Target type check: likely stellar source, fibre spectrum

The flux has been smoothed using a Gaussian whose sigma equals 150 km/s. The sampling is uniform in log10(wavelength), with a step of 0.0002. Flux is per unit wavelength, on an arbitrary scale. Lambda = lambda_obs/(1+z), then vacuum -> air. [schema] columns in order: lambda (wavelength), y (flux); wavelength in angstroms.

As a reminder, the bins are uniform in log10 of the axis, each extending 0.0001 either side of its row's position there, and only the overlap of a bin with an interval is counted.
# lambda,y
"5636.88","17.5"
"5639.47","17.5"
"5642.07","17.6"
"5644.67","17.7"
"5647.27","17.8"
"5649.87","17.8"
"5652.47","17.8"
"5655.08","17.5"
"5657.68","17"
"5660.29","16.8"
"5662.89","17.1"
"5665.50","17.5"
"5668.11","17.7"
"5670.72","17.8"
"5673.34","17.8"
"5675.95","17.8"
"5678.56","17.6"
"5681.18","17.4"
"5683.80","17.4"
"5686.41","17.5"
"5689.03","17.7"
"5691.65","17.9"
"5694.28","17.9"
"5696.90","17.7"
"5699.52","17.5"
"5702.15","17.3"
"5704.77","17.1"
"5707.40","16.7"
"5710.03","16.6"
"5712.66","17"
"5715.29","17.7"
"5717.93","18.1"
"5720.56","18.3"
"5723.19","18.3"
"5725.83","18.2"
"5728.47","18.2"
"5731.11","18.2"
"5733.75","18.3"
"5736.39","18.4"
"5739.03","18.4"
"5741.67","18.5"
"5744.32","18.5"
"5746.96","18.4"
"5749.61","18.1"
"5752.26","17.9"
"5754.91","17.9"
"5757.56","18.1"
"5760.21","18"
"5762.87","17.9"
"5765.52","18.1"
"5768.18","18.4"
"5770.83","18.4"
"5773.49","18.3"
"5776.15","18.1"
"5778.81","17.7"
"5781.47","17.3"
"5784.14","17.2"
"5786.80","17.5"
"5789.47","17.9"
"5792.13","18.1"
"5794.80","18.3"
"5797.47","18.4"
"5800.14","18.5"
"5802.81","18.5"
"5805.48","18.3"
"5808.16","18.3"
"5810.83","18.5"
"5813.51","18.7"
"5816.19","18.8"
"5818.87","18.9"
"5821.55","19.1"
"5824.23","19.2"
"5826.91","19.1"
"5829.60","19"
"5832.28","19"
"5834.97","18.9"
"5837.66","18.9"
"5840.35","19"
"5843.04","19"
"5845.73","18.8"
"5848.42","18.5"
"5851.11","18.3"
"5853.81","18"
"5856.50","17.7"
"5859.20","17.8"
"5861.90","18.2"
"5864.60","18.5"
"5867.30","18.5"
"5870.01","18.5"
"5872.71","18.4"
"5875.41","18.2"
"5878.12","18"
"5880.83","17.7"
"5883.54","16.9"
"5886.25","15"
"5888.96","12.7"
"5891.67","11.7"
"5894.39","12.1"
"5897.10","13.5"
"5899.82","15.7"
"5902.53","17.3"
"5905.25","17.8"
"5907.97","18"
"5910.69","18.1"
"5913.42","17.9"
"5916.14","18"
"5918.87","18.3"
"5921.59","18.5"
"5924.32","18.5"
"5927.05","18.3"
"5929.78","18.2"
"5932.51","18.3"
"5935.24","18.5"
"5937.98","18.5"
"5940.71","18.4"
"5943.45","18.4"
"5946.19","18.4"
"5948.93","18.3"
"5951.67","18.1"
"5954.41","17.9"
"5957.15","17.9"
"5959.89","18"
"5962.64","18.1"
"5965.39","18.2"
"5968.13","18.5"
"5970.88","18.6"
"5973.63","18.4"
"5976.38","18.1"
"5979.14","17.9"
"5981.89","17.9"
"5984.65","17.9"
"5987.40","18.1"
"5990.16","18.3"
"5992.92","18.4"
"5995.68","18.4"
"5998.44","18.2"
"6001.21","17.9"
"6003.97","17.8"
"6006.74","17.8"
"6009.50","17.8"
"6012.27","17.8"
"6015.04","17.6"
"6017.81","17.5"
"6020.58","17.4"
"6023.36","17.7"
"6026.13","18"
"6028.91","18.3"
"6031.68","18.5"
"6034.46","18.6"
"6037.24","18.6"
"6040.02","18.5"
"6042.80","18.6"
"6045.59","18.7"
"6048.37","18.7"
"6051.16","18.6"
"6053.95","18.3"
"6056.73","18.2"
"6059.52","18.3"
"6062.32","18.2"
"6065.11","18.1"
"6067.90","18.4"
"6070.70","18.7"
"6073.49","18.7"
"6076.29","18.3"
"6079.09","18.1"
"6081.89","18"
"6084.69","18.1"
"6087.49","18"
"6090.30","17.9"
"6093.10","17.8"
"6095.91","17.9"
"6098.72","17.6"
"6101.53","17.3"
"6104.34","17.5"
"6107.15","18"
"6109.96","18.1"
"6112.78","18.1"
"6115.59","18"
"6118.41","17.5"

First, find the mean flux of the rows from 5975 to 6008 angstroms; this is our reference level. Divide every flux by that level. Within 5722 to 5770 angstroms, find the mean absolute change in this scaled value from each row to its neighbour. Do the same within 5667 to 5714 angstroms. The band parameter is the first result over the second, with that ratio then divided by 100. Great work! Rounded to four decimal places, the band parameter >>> 0.0070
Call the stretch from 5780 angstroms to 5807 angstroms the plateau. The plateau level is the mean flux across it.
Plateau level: 18.0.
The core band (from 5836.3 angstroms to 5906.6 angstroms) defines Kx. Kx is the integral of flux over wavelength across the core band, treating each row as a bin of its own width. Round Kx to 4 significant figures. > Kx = 1202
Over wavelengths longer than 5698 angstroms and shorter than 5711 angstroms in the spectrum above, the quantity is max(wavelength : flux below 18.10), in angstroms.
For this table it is 5710.03 angstroms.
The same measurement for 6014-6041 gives 6026.13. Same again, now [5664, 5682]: 5681.18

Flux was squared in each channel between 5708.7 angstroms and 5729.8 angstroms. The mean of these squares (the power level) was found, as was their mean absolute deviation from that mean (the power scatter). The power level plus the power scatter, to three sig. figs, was 336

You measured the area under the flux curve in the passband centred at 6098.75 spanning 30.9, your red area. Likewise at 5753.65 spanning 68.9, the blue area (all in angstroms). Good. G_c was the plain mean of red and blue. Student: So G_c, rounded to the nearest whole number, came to 899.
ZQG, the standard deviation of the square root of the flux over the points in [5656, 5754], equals 0.063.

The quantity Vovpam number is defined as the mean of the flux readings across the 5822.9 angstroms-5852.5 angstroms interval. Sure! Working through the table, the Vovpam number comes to 18.9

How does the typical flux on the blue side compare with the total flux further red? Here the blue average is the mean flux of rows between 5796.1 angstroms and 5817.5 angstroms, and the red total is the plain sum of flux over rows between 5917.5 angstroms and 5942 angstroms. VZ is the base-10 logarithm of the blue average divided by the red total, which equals -0.95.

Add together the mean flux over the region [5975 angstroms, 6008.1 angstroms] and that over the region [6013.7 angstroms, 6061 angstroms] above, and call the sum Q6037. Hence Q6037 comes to 36.3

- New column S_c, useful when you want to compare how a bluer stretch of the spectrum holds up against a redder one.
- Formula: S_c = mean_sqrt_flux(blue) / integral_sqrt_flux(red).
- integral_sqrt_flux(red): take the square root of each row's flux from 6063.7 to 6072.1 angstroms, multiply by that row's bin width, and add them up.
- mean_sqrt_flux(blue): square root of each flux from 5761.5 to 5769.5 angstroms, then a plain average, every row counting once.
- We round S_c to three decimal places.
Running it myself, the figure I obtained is 0.118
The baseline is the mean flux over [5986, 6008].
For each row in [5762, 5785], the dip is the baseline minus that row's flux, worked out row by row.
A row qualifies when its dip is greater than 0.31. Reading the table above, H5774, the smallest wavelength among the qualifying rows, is 5778.81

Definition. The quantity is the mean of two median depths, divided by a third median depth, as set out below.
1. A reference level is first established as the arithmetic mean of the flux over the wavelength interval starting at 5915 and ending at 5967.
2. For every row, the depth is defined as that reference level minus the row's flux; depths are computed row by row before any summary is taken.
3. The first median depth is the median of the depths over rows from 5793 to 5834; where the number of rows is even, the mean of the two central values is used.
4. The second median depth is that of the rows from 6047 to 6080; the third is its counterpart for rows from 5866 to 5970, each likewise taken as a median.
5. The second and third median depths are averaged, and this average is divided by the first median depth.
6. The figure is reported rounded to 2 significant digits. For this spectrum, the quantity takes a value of -0.12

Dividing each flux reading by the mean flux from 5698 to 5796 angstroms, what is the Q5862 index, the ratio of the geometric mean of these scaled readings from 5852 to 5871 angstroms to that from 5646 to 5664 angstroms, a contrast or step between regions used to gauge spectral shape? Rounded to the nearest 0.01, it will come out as 1.04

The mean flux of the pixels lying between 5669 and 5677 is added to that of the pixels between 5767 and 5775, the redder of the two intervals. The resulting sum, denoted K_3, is 36.2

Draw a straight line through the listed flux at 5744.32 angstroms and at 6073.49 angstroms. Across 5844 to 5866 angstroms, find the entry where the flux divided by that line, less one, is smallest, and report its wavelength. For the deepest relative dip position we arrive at 5856.50 angstroms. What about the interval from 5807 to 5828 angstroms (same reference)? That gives 5808.16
